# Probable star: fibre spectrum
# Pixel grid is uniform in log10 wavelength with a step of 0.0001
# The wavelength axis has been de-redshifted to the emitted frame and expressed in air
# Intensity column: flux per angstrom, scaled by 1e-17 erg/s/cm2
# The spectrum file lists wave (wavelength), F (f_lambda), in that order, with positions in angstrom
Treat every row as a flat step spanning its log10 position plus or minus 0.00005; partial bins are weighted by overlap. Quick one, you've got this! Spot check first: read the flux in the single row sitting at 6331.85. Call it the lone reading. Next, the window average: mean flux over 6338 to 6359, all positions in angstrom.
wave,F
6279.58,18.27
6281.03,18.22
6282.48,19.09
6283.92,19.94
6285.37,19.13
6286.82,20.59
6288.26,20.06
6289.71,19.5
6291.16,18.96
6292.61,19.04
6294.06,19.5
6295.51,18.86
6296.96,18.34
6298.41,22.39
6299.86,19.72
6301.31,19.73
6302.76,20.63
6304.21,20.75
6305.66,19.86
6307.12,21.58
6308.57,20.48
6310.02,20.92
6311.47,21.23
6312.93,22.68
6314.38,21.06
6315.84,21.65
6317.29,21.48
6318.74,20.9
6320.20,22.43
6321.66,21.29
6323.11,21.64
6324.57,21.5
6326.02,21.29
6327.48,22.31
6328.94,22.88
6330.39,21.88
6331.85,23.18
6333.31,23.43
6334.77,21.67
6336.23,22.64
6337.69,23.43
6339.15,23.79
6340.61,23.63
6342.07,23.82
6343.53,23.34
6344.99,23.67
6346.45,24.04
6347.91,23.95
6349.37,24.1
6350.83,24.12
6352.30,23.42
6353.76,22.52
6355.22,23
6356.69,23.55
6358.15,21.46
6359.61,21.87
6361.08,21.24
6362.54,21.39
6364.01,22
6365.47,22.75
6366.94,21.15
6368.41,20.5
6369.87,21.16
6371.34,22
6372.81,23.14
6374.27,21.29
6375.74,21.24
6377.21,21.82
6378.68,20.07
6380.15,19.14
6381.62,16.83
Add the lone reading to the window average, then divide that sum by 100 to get 0.466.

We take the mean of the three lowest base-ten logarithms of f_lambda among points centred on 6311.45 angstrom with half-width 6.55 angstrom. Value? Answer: 1.31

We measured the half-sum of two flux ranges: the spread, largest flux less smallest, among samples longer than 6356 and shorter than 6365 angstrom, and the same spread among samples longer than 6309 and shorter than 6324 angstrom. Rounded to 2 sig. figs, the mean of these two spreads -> 2.0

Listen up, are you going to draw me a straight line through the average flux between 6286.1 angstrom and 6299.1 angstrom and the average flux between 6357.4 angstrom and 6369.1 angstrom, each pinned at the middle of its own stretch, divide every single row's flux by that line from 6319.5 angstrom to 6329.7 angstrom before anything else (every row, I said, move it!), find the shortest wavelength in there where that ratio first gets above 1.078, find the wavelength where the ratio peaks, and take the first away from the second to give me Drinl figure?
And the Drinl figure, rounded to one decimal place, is 8.7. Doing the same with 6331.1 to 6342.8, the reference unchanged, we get 7.3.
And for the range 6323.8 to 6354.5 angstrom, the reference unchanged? 19.0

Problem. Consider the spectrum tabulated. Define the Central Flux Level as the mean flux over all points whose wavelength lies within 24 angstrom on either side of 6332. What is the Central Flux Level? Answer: 22.5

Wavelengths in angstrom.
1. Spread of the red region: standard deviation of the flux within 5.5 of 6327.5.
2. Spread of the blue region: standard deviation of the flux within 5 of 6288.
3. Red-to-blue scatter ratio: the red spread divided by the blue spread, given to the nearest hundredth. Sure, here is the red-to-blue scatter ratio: 1.17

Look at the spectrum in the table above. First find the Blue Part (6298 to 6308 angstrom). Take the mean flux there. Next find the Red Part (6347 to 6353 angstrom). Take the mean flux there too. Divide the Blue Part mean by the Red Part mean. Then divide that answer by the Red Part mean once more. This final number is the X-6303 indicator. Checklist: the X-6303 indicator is 0.036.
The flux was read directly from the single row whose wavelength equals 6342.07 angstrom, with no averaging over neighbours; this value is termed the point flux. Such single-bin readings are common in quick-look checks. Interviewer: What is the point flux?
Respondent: 23.82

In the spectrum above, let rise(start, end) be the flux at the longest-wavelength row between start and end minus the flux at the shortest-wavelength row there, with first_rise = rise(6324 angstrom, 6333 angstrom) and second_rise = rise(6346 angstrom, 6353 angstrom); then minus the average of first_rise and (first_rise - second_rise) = -2.0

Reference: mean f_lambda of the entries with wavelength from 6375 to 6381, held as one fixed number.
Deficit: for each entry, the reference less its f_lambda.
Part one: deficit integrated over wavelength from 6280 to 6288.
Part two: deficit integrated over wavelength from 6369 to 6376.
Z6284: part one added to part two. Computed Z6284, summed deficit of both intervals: 0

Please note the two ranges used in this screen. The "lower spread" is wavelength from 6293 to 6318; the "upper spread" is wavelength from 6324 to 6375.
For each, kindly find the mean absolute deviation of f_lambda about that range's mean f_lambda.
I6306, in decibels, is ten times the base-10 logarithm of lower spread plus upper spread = 2.7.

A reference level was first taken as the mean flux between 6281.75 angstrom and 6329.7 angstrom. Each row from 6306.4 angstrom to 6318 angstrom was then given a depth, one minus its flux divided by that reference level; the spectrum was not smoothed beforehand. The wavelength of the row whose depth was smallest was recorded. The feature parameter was 6312.93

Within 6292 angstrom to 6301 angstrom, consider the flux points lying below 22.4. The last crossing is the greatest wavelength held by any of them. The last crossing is 6299.86 angstrom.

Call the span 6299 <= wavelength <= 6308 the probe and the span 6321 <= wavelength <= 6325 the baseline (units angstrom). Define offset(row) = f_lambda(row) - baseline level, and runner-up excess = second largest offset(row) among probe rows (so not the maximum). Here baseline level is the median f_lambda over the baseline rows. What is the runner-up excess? -1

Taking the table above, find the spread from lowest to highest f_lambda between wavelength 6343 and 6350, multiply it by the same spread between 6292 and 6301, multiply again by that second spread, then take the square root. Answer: 3.5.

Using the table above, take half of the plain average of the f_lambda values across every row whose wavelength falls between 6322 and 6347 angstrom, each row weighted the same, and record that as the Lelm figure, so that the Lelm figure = 11.4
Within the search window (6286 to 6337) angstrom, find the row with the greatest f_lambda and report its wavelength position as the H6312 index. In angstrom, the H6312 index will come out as 6333.31 angstrom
